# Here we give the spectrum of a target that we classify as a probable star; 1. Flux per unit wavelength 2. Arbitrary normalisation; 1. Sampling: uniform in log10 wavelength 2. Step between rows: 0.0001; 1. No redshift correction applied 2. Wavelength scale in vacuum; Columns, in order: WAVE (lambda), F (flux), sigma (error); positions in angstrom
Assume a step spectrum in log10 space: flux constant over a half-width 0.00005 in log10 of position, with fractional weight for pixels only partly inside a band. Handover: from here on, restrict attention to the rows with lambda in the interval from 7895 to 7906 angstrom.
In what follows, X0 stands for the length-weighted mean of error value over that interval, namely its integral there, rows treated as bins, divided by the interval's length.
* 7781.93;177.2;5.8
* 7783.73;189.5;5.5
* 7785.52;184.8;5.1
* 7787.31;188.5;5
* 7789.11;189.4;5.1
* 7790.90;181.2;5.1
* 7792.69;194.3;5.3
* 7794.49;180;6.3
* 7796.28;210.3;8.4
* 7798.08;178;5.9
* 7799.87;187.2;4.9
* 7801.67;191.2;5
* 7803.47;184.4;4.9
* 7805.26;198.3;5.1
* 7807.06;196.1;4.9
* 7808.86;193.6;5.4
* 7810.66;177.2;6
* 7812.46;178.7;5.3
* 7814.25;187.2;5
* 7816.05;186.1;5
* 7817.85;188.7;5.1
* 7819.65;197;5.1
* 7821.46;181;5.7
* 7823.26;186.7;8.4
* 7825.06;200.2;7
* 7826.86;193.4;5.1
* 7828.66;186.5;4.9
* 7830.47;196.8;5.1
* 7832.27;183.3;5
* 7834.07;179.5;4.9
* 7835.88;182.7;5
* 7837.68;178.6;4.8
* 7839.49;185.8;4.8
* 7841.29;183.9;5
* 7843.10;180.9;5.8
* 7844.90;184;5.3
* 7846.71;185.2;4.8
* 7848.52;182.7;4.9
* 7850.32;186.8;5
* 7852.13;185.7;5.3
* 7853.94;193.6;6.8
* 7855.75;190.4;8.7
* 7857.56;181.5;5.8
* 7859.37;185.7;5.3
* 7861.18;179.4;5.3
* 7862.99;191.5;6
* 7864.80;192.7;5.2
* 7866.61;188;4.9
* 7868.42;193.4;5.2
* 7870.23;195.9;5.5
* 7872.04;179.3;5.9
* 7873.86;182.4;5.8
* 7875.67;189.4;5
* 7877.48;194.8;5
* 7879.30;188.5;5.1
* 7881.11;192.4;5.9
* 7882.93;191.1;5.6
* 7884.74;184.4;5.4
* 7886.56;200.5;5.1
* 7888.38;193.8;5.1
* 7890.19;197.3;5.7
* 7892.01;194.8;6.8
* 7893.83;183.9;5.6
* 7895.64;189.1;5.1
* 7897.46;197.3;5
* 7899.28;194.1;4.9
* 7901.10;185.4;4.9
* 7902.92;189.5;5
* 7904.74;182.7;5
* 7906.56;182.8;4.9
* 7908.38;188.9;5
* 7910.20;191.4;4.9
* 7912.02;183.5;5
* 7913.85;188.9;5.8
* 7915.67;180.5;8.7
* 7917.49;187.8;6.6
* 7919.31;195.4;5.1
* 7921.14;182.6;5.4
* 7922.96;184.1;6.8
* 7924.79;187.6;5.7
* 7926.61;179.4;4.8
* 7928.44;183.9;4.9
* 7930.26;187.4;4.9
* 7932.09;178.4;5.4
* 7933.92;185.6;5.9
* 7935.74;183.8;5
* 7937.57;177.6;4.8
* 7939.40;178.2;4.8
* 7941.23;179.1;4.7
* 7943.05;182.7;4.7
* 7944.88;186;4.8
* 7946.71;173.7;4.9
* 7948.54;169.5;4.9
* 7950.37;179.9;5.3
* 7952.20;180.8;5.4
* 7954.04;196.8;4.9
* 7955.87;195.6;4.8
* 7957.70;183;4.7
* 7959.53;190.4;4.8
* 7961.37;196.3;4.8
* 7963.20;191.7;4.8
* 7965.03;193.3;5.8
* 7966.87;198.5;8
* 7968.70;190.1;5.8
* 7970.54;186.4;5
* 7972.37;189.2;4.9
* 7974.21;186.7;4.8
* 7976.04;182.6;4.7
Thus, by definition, 4.98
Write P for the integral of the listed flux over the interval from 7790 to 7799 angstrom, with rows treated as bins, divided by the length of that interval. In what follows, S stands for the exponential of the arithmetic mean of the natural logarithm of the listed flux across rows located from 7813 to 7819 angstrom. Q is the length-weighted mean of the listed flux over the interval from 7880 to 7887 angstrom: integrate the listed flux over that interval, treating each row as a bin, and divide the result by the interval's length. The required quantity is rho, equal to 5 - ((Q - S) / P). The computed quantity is 4.98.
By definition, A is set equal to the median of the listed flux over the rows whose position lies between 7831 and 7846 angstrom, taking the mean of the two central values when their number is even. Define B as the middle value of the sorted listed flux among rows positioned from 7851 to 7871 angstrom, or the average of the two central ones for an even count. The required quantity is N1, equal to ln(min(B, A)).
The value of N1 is 5.209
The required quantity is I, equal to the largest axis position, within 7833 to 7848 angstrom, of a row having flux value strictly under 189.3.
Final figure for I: 7846.71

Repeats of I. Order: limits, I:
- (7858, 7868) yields 7866.61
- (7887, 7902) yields 7901.10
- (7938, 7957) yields 7952.20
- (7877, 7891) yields 7884.74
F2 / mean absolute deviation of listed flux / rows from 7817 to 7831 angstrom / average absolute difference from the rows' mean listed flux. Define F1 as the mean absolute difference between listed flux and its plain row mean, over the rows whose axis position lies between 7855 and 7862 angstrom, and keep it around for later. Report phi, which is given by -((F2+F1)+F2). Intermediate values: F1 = 3.8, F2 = 6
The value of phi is -15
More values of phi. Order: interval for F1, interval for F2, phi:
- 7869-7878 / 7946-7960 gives -22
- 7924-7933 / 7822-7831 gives -13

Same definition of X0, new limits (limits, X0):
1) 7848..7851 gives 4.96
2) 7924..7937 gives 5.21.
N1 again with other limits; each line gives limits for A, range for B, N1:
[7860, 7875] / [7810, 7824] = 5.228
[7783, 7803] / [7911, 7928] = 5.215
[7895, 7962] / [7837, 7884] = 5.215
